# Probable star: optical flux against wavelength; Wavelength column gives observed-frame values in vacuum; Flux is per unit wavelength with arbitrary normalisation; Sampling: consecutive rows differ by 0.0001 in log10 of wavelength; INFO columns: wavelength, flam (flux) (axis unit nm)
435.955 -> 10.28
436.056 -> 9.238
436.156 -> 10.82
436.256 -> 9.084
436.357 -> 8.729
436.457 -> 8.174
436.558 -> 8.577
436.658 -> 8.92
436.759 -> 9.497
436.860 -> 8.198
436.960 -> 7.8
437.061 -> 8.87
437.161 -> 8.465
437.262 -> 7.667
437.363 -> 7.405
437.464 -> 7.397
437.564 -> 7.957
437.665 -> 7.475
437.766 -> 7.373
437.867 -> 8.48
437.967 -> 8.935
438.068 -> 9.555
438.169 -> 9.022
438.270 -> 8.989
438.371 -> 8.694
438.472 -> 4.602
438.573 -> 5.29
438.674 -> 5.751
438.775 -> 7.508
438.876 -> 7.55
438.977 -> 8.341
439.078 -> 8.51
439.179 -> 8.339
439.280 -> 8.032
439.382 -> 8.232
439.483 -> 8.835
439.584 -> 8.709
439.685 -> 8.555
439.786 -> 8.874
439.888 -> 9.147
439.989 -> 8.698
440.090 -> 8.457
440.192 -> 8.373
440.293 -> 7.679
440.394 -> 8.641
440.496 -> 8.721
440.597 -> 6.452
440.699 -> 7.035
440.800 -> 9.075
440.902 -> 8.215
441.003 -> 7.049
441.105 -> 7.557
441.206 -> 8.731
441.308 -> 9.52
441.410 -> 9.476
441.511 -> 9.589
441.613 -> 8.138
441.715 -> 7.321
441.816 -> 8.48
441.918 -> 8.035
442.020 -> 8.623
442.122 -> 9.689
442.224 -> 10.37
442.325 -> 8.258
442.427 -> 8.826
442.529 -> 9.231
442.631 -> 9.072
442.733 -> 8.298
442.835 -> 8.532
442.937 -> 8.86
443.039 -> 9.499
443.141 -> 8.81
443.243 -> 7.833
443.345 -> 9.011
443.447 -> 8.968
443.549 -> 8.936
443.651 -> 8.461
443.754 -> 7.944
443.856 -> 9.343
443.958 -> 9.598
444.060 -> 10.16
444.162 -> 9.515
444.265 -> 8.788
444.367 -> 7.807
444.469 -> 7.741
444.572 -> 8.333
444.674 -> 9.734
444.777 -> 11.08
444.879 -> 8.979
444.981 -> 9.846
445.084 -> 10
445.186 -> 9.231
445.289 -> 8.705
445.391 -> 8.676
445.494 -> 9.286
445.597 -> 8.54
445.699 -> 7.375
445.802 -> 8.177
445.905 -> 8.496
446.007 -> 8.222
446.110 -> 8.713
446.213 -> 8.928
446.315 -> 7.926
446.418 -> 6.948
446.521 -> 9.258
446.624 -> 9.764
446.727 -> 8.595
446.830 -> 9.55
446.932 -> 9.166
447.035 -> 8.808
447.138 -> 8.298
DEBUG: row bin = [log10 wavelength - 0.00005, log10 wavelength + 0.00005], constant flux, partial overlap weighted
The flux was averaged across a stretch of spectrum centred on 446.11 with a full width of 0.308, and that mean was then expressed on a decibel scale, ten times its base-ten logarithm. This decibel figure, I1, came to 9.4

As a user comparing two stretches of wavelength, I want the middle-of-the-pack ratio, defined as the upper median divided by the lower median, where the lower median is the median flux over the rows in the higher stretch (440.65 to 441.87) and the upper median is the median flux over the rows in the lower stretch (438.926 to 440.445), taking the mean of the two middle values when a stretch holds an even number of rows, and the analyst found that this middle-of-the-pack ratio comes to 1.02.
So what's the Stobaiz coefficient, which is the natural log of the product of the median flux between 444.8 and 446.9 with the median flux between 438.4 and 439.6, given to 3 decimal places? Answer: 4.260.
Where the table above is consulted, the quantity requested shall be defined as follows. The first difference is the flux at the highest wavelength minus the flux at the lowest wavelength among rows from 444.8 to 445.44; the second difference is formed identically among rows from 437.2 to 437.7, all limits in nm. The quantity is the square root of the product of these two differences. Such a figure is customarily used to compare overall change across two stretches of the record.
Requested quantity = 0.2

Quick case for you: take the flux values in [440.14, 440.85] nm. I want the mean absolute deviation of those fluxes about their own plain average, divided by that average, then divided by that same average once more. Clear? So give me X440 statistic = 0.0126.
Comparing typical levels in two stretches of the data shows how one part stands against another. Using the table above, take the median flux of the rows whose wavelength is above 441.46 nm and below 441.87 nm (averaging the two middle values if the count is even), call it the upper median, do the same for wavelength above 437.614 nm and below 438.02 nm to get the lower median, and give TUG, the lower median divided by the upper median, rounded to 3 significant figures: 0.960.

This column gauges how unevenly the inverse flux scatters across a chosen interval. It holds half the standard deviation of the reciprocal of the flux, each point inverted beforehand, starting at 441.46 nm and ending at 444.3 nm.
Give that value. 0.005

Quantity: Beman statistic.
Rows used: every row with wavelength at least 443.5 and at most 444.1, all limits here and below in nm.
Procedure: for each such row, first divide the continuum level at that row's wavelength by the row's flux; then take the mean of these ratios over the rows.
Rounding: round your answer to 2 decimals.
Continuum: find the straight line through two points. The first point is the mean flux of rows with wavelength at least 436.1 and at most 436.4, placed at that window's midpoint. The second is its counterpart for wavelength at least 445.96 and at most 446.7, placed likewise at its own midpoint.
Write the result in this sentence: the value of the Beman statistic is 0.98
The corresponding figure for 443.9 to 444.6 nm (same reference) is 1.00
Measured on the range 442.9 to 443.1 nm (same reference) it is 0.97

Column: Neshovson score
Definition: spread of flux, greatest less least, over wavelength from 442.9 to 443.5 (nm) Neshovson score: 1.67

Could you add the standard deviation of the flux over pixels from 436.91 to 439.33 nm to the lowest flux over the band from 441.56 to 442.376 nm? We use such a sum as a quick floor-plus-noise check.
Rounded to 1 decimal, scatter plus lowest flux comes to 8.5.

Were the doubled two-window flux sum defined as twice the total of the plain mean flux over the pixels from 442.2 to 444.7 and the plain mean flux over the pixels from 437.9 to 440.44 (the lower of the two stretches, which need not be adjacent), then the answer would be 34.0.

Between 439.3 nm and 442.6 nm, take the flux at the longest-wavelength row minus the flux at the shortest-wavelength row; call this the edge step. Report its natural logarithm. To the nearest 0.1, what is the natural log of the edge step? 0.0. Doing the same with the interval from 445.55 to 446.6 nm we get -0.3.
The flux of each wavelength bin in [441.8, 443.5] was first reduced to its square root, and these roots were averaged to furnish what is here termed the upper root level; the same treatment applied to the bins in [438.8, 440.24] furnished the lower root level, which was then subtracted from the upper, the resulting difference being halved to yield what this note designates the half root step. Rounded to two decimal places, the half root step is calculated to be 0.03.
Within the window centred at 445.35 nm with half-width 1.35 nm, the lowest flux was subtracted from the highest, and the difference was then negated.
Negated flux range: -4.1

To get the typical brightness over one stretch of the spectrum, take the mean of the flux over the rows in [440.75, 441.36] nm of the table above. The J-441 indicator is 8.4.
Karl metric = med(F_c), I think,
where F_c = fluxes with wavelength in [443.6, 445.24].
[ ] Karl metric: 9.3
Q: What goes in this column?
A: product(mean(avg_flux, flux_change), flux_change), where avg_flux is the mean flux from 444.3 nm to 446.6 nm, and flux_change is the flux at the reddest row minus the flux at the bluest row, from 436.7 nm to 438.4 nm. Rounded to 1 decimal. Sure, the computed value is -3.2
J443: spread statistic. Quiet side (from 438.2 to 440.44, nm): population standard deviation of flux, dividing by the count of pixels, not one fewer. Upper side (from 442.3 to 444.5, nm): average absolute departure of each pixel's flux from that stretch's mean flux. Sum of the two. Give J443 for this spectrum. 1.69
